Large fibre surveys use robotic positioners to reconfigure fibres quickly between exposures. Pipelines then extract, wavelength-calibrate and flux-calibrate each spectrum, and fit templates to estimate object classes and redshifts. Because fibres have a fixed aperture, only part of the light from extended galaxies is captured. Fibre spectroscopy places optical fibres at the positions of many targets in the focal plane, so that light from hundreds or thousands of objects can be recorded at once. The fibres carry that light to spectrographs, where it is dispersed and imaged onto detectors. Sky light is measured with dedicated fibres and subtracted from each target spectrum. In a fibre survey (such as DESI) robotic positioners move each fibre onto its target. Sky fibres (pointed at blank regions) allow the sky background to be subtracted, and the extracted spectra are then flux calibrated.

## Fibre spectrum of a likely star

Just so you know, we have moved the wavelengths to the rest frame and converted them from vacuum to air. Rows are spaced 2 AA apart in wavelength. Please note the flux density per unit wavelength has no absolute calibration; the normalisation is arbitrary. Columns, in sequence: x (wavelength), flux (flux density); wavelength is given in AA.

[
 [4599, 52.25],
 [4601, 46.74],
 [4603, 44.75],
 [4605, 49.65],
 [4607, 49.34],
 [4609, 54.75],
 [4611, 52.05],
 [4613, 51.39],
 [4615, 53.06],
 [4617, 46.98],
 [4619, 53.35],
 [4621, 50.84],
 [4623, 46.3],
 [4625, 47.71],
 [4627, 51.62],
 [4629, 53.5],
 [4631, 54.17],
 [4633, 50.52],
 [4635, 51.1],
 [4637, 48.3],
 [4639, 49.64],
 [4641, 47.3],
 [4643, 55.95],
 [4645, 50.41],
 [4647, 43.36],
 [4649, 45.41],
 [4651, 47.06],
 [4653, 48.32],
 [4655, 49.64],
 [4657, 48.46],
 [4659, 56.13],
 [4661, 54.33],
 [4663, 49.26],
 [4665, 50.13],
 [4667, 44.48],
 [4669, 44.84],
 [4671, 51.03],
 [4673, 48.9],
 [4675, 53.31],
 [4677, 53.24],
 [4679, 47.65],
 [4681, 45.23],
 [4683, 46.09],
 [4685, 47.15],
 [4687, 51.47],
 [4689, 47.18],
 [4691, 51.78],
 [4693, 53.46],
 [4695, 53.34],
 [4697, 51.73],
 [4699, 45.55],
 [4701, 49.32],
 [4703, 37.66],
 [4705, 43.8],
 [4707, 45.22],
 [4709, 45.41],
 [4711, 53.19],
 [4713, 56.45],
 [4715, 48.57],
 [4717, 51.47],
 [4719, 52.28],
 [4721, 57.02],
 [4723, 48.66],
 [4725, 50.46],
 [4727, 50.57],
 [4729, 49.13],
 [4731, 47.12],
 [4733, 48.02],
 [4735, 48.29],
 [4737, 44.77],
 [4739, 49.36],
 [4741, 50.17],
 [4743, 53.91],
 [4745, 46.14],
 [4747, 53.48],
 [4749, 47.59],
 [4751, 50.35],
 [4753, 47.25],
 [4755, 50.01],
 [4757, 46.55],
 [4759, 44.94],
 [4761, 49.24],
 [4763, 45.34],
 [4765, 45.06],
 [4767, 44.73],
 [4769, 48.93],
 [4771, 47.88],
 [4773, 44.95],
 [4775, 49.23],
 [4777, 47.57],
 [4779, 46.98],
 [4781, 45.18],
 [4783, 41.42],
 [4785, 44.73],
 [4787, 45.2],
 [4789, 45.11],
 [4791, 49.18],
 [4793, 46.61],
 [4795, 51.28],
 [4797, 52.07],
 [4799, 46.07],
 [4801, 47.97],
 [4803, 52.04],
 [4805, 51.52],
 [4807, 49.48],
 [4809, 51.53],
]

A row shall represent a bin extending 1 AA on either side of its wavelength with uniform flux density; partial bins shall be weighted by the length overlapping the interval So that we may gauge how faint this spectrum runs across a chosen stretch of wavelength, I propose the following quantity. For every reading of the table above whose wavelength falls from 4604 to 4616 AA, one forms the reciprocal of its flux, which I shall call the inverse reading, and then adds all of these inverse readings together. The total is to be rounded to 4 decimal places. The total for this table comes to 0.1162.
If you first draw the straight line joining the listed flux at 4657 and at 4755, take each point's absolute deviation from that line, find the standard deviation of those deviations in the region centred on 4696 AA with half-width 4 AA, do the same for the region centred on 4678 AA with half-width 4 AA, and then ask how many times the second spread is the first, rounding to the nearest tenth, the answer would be 1.9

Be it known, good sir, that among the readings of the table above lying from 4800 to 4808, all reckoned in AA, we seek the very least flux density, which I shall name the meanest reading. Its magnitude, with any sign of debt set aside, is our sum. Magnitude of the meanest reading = 48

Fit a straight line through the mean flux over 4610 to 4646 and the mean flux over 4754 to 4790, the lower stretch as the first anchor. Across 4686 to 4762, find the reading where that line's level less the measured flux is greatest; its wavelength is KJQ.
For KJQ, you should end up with 4703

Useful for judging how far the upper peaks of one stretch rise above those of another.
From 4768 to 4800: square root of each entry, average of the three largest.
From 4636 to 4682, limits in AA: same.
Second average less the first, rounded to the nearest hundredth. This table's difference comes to 0.32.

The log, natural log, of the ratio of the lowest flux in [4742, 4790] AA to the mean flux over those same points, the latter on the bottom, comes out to -0.130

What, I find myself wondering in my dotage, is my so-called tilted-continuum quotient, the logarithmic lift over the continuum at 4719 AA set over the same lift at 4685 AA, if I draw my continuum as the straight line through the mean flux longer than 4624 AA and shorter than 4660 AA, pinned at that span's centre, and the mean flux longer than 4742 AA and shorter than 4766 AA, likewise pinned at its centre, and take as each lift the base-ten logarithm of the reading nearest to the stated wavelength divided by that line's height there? -1.5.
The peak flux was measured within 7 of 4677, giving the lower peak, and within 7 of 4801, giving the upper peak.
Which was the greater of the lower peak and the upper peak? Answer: 53.3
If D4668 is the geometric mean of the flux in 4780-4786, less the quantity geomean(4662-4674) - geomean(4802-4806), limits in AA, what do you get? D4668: 47.5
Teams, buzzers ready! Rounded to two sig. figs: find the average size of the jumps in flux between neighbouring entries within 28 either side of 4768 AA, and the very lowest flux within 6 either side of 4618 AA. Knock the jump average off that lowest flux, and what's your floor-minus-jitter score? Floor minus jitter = 43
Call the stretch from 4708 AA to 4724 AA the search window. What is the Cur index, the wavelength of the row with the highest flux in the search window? 4721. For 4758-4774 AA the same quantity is 4761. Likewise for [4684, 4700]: 4693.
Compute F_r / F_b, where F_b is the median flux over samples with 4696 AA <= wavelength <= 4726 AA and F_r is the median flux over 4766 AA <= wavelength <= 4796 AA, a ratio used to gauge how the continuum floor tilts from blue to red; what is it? 0.945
